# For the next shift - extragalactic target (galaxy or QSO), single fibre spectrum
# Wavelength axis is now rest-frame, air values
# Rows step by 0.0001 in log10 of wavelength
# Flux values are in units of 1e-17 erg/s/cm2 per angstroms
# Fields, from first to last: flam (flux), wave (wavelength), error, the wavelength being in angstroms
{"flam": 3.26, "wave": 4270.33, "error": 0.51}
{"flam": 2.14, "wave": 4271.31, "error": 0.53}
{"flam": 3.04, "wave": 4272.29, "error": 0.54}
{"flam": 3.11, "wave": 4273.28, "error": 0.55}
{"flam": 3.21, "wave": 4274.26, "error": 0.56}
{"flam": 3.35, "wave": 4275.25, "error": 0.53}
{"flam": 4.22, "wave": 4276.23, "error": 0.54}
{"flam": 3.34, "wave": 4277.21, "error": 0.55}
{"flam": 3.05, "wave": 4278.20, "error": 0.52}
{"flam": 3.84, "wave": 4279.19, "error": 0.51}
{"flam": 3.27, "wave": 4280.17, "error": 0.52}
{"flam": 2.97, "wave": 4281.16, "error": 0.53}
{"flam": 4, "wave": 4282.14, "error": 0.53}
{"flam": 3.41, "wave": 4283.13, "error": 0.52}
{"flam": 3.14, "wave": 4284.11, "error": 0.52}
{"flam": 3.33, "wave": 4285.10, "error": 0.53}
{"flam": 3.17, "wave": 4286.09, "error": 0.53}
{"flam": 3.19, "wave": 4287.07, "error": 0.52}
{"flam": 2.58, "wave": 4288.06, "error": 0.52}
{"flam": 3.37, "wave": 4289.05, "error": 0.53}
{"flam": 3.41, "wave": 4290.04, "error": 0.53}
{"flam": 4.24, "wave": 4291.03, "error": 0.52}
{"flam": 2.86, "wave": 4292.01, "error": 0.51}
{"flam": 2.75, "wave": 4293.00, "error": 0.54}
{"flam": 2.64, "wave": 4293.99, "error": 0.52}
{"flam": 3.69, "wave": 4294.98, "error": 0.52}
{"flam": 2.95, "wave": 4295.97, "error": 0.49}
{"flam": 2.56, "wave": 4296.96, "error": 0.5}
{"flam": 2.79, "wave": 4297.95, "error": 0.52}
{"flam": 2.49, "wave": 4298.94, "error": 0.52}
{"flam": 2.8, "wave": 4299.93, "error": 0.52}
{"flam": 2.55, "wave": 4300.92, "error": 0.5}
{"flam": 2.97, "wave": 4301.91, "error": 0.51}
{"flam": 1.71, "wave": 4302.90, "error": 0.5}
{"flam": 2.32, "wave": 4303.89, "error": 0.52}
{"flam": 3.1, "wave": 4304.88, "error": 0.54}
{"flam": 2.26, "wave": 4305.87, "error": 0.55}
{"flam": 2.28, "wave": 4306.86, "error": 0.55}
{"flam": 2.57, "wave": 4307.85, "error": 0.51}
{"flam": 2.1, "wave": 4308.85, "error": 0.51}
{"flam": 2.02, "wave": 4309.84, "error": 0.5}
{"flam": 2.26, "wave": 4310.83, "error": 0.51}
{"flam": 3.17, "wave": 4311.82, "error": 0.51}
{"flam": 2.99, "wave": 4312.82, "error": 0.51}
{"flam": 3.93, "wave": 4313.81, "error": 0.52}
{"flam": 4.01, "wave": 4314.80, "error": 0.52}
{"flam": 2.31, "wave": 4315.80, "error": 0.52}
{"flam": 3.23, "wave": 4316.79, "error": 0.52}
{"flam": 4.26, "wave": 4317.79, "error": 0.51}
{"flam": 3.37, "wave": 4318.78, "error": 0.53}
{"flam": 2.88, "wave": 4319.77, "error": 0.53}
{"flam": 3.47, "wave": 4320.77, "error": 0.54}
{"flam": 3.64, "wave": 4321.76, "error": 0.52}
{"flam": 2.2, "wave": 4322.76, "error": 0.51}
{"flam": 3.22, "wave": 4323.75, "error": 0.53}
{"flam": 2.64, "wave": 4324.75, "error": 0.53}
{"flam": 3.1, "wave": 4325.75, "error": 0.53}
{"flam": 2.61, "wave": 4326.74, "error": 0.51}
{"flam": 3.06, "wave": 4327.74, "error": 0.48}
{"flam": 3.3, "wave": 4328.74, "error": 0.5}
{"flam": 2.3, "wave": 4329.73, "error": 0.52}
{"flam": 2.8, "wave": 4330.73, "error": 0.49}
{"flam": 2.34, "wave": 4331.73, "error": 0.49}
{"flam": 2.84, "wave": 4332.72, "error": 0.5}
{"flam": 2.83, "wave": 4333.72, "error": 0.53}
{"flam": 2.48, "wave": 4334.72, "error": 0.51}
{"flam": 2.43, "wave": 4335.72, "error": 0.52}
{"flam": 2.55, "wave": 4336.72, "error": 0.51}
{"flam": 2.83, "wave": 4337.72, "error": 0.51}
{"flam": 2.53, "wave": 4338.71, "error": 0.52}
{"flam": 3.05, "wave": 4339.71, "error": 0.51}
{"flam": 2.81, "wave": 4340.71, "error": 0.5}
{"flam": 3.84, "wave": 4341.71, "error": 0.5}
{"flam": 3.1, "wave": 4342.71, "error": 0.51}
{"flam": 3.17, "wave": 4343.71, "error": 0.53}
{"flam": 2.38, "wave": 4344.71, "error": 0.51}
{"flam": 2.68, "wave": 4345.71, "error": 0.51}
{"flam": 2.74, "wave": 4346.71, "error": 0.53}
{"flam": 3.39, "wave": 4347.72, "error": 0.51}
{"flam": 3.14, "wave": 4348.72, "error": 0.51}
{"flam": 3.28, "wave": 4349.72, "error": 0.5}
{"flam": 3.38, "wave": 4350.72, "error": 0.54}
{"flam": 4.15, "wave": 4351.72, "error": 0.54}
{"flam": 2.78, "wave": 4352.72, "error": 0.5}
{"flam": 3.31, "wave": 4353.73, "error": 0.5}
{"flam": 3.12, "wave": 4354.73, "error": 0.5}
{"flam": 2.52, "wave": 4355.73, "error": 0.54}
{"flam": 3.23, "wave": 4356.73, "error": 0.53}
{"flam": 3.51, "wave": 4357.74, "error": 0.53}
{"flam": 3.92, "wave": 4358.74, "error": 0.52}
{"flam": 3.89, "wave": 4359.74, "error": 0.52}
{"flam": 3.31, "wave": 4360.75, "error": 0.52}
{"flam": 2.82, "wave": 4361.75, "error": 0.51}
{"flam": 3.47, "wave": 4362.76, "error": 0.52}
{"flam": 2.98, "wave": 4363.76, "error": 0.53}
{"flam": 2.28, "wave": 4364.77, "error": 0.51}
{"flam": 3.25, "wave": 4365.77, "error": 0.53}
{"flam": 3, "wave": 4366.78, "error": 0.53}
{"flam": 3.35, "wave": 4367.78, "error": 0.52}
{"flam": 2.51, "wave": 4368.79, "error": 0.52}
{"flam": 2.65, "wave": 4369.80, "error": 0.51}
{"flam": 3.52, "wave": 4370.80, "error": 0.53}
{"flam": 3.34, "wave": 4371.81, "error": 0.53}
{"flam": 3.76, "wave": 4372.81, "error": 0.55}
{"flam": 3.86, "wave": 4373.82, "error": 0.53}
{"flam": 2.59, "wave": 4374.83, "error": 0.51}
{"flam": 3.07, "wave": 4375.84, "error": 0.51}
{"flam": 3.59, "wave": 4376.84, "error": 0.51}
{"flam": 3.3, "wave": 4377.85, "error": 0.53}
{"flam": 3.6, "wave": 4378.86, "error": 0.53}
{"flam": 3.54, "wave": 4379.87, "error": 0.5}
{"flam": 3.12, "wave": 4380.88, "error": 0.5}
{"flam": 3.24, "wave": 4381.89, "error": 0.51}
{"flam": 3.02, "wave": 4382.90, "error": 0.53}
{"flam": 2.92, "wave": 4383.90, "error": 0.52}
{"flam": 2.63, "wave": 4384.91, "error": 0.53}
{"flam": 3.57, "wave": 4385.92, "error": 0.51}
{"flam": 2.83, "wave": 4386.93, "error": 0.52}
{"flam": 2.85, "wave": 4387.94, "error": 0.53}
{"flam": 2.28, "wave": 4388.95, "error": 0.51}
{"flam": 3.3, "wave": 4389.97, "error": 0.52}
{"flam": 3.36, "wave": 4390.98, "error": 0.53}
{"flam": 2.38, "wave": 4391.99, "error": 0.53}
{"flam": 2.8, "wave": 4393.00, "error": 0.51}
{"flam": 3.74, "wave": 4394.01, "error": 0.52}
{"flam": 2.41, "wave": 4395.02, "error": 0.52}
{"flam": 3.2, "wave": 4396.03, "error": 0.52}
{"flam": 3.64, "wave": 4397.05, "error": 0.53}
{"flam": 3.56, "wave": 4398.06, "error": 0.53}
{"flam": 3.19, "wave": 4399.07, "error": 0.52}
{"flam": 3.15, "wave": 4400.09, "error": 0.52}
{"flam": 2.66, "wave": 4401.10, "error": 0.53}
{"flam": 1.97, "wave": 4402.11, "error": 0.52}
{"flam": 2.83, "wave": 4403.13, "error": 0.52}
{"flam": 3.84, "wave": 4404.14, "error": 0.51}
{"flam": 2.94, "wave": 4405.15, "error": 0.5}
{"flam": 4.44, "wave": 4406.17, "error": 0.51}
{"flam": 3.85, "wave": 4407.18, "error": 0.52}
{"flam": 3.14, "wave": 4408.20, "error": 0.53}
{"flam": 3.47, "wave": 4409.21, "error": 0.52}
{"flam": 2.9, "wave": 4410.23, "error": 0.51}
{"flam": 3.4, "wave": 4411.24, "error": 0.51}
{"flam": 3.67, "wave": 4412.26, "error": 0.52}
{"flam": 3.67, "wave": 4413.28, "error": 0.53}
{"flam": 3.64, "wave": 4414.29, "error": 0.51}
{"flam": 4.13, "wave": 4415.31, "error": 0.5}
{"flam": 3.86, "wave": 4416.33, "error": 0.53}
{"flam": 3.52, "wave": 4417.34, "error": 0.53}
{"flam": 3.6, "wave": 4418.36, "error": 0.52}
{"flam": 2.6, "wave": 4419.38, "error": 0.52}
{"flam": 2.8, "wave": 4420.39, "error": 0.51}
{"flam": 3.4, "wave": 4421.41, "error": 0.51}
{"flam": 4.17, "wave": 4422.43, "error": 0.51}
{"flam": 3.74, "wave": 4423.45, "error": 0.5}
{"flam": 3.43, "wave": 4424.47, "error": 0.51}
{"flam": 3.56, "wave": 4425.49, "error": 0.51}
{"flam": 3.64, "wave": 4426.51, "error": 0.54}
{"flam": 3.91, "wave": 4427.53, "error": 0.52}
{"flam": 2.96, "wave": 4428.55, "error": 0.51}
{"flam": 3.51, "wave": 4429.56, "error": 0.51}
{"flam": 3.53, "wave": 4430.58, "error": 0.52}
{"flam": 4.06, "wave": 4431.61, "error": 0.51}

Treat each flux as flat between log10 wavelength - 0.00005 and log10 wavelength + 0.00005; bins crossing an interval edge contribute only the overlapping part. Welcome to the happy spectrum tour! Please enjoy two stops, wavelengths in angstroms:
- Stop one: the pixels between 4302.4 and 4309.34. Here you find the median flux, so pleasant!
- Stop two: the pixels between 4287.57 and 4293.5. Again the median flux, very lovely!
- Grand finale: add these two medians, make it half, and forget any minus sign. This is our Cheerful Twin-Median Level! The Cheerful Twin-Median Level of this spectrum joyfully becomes 2.7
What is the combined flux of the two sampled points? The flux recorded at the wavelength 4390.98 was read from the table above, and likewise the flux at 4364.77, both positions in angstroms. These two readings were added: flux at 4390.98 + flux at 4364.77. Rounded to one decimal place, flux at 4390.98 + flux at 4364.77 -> 5.6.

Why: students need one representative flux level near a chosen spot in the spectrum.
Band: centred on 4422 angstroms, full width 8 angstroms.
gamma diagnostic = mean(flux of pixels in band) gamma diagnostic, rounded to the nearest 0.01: 3.41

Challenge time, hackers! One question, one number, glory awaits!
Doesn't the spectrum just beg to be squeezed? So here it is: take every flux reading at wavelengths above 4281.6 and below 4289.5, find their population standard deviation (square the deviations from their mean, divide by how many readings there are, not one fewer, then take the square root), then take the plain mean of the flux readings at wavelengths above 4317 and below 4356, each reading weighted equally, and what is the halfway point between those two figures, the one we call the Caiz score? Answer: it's 1.68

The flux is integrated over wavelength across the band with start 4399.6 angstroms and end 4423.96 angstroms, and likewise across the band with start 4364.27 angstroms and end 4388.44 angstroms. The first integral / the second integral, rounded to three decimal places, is 1.088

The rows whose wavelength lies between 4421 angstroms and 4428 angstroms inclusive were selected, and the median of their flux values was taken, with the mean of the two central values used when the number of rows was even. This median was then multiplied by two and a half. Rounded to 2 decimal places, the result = 9.10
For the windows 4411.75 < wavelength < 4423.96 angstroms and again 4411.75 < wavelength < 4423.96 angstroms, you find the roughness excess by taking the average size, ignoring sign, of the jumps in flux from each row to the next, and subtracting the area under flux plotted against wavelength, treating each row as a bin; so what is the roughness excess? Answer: -43.2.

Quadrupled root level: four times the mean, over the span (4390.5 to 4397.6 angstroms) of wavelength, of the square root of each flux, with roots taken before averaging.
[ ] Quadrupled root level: 7.0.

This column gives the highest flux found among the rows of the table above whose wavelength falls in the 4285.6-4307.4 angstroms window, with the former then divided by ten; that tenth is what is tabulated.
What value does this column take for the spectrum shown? 0.424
